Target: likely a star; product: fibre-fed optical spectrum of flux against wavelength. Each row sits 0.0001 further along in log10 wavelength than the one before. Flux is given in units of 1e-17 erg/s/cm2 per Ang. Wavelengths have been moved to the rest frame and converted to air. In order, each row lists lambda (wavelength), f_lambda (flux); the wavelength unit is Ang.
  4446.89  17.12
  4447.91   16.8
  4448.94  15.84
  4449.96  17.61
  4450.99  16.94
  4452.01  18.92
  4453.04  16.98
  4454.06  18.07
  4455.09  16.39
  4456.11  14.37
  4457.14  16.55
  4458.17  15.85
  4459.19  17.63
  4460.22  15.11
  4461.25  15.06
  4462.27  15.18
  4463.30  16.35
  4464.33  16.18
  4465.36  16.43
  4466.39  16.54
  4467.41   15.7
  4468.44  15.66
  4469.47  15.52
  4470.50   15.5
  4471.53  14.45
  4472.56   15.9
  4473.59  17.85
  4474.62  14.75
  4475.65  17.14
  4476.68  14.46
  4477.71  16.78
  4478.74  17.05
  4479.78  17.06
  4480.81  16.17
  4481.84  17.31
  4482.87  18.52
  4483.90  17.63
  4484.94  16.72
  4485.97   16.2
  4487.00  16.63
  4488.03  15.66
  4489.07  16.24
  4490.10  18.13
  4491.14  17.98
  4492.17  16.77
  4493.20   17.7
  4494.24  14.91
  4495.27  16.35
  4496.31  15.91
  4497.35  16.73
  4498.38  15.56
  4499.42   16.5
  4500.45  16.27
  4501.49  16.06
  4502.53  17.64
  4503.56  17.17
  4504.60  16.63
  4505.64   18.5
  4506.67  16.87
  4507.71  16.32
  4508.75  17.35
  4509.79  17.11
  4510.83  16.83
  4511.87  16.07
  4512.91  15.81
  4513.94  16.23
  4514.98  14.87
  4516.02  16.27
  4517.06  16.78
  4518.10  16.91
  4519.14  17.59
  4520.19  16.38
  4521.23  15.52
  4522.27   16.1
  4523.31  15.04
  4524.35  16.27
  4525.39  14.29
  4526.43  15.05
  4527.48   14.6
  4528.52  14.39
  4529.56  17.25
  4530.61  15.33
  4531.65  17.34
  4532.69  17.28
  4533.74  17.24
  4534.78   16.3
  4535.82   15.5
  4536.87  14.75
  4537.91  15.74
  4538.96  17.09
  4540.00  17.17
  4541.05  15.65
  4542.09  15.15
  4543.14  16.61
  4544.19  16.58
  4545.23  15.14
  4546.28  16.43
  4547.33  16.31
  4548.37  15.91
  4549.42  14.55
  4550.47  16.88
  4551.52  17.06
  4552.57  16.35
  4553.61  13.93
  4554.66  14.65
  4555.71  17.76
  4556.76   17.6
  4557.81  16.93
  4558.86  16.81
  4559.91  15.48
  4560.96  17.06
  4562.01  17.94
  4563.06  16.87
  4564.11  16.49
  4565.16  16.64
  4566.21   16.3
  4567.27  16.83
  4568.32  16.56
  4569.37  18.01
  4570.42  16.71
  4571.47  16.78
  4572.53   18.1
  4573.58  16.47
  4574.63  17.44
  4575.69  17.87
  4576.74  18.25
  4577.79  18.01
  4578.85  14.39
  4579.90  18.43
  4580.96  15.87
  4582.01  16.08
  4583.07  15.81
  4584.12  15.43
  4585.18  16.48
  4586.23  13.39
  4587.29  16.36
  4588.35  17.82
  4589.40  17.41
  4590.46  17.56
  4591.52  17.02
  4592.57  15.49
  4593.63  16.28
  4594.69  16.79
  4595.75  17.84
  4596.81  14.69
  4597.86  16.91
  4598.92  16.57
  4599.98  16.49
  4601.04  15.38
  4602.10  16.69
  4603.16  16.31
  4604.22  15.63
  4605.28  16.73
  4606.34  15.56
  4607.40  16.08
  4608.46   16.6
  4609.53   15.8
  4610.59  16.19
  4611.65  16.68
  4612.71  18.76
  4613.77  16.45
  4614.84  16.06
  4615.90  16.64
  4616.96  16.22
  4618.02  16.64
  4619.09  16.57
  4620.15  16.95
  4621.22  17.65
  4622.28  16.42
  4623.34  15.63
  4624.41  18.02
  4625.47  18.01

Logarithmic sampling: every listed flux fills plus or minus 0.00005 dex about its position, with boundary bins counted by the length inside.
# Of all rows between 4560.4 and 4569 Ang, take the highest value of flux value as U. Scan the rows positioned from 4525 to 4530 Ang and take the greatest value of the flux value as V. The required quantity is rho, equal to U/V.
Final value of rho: 1.04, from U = 17.94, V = 17.25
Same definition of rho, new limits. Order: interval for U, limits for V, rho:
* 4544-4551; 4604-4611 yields 1.01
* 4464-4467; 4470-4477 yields 0.93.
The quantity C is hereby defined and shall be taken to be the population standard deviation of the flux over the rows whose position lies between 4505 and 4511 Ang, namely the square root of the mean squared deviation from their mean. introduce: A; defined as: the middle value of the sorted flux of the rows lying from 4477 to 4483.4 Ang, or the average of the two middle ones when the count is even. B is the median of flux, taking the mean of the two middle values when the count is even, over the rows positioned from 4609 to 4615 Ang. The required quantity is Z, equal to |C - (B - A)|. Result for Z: 1.4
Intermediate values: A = 17.1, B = 16.3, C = 0.67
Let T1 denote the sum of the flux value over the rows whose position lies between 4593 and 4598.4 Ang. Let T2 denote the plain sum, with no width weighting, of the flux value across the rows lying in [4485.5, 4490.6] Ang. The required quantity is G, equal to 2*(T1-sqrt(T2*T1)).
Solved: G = 0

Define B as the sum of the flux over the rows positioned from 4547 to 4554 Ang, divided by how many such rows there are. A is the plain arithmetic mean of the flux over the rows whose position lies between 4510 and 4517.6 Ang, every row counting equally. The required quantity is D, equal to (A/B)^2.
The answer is 1.03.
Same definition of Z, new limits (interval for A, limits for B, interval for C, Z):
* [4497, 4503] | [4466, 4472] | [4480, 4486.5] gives 1.6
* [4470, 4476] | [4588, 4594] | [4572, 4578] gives 0.9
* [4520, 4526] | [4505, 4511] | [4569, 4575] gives 0.5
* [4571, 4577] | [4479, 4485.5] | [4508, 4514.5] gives 1.0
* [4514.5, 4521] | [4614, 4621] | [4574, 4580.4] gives 1.4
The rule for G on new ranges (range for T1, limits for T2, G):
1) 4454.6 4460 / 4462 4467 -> 0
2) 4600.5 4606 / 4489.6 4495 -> -5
